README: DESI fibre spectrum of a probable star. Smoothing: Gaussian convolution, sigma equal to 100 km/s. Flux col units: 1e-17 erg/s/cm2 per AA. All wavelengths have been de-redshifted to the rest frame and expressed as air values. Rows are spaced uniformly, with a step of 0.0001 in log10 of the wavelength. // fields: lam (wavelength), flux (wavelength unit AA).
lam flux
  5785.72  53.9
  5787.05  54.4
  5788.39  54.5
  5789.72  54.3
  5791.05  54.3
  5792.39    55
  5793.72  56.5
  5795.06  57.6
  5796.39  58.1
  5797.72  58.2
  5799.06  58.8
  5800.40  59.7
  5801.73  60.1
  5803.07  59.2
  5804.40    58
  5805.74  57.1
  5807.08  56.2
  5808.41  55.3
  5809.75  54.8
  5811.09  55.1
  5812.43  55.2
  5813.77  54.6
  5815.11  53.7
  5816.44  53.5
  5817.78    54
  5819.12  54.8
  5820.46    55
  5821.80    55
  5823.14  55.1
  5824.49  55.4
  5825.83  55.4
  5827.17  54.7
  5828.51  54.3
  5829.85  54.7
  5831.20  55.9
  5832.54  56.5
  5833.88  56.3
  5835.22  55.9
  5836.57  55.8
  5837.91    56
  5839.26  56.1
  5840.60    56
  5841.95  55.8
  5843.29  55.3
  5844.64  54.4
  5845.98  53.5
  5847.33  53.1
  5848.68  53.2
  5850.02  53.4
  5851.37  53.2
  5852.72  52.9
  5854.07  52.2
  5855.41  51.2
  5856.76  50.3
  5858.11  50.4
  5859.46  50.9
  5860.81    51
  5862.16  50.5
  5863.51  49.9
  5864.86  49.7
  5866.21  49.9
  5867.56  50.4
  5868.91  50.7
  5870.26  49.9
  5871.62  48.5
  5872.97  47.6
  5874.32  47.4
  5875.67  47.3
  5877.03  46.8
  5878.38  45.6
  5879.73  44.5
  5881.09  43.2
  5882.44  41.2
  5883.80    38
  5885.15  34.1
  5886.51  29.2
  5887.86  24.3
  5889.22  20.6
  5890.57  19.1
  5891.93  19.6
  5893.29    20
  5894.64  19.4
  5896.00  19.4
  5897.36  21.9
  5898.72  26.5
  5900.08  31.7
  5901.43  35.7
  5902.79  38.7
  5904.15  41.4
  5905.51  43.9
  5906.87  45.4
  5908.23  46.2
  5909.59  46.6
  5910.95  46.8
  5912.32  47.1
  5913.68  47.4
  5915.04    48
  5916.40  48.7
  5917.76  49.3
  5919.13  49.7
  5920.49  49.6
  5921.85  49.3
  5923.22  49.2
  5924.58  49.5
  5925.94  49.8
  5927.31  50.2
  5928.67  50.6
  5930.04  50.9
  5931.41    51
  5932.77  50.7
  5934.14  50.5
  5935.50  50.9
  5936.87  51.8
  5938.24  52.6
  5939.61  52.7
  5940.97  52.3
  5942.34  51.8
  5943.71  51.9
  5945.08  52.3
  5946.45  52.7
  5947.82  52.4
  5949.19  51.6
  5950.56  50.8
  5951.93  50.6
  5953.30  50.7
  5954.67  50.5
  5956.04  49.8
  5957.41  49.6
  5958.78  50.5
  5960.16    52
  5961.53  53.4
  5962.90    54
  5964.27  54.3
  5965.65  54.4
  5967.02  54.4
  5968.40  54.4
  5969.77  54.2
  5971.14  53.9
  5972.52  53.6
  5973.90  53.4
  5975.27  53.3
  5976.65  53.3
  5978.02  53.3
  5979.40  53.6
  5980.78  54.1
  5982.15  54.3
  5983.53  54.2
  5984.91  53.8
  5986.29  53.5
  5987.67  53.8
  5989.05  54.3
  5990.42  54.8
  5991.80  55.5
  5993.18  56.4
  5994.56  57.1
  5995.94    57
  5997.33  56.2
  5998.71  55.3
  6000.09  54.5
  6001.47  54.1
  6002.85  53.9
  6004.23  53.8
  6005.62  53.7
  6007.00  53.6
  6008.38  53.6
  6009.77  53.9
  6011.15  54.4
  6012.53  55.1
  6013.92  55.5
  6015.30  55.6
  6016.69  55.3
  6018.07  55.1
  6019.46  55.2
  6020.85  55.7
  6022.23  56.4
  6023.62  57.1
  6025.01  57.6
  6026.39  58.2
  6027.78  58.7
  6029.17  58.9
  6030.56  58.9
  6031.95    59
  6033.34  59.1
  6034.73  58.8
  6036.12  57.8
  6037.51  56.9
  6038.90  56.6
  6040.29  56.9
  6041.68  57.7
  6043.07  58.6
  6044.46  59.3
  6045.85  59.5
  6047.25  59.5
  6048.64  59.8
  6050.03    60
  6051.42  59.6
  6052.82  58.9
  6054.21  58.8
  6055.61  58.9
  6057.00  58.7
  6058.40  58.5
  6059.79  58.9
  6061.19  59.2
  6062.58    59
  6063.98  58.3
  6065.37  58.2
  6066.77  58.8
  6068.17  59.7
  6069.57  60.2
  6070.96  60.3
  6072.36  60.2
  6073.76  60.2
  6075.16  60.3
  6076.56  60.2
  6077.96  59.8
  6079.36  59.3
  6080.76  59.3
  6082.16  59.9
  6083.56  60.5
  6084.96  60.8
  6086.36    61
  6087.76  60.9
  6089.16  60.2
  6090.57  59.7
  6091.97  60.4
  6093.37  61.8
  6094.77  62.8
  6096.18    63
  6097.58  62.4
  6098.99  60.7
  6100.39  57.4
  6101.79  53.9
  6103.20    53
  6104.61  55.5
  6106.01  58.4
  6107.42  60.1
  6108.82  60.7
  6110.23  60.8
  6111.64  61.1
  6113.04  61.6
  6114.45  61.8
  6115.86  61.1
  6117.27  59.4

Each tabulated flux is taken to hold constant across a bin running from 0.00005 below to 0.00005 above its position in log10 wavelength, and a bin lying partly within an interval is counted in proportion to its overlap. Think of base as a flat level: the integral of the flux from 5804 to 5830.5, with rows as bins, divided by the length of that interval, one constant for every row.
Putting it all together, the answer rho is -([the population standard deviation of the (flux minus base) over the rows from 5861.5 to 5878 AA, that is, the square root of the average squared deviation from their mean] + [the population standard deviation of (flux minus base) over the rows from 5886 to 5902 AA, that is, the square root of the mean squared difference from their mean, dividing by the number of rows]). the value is -6.7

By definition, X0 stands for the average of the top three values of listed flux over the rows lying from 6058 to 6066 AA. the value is 59.0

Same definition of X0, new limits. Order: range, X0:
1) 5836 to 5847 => 56.0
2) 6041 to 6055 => 59.8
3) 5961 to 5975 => 54.4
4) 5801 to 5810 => 59.1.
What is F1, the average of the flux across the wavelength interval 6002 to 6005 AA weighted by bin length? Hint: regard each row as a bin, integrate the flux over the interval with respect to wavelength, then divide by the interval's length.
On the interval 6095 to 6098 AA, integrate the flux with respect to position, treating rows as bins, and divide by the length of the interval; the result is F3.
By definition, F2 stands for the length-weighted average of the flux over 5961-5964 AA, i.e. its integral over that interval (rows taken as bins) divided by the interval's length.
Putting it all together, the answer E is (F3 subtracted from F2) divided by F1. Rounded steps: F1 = 54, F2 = 54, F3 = 63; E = -0.16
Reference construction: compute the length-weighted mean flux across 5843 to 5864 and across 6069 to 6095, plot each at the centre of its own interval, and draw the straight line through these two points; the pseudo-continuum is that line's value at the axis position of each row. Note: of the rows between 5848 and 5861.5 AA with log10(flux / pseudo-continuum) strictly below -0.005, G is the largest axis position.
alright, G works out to 5860.81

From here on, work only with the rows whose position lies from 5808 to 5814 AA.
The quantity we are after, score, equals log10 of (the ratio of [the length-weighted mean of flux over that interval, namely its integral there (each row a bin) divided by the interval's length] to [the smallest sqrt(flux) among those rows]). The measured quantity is 0.871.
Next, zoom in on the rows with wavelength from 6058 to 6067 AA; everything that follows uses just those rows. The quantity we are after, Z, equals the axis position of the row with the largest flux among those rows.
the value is 6061.19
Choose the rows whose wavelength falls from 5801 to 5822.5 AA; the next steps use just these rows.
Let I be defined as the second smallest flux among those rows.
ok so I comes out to 53.7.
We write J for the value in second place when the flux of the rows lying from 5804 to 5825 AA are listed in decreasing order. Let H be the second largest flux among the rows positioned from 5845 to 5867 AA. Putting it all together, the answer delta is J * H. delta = 3049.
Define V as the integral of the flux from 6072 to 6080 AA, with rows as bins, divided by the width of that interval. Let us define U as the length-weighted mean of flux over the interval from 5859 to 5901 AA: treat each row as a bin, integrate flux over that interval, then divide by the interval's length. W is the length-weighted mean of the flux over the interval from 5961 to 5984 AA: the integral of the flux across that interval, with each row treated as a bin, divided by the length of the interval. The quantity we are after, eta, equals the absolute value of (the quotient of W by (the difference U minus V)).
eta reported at 2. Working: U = 38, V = 60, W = 54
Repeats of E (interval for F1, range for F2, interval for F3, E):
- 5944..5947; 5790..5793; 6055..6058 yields -0.08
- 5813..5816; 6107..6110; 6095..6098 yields -0.04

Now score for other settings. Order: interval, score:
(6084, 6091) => 0.894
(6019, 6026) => 0.881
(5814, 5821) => 0.870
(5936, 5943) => 0.860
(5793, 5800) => 0.886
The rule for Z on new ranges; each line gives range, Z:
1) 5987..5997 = 5994.56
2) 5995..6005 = 5995.94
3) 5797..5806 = 5801.73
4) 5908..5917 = 5916.40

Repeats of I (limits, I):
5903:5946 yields 43.9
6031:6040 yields 56.9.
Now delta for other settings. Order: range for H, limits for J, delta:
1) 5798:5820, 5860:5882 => 3027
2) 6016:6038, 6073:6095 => 3646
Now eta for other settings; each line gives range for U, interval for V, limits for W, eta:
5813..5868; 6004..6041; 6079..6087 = 22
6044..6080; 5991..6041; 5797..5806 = 18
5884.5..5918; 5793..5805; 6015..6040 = 2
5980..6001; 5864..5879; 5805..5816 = 9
